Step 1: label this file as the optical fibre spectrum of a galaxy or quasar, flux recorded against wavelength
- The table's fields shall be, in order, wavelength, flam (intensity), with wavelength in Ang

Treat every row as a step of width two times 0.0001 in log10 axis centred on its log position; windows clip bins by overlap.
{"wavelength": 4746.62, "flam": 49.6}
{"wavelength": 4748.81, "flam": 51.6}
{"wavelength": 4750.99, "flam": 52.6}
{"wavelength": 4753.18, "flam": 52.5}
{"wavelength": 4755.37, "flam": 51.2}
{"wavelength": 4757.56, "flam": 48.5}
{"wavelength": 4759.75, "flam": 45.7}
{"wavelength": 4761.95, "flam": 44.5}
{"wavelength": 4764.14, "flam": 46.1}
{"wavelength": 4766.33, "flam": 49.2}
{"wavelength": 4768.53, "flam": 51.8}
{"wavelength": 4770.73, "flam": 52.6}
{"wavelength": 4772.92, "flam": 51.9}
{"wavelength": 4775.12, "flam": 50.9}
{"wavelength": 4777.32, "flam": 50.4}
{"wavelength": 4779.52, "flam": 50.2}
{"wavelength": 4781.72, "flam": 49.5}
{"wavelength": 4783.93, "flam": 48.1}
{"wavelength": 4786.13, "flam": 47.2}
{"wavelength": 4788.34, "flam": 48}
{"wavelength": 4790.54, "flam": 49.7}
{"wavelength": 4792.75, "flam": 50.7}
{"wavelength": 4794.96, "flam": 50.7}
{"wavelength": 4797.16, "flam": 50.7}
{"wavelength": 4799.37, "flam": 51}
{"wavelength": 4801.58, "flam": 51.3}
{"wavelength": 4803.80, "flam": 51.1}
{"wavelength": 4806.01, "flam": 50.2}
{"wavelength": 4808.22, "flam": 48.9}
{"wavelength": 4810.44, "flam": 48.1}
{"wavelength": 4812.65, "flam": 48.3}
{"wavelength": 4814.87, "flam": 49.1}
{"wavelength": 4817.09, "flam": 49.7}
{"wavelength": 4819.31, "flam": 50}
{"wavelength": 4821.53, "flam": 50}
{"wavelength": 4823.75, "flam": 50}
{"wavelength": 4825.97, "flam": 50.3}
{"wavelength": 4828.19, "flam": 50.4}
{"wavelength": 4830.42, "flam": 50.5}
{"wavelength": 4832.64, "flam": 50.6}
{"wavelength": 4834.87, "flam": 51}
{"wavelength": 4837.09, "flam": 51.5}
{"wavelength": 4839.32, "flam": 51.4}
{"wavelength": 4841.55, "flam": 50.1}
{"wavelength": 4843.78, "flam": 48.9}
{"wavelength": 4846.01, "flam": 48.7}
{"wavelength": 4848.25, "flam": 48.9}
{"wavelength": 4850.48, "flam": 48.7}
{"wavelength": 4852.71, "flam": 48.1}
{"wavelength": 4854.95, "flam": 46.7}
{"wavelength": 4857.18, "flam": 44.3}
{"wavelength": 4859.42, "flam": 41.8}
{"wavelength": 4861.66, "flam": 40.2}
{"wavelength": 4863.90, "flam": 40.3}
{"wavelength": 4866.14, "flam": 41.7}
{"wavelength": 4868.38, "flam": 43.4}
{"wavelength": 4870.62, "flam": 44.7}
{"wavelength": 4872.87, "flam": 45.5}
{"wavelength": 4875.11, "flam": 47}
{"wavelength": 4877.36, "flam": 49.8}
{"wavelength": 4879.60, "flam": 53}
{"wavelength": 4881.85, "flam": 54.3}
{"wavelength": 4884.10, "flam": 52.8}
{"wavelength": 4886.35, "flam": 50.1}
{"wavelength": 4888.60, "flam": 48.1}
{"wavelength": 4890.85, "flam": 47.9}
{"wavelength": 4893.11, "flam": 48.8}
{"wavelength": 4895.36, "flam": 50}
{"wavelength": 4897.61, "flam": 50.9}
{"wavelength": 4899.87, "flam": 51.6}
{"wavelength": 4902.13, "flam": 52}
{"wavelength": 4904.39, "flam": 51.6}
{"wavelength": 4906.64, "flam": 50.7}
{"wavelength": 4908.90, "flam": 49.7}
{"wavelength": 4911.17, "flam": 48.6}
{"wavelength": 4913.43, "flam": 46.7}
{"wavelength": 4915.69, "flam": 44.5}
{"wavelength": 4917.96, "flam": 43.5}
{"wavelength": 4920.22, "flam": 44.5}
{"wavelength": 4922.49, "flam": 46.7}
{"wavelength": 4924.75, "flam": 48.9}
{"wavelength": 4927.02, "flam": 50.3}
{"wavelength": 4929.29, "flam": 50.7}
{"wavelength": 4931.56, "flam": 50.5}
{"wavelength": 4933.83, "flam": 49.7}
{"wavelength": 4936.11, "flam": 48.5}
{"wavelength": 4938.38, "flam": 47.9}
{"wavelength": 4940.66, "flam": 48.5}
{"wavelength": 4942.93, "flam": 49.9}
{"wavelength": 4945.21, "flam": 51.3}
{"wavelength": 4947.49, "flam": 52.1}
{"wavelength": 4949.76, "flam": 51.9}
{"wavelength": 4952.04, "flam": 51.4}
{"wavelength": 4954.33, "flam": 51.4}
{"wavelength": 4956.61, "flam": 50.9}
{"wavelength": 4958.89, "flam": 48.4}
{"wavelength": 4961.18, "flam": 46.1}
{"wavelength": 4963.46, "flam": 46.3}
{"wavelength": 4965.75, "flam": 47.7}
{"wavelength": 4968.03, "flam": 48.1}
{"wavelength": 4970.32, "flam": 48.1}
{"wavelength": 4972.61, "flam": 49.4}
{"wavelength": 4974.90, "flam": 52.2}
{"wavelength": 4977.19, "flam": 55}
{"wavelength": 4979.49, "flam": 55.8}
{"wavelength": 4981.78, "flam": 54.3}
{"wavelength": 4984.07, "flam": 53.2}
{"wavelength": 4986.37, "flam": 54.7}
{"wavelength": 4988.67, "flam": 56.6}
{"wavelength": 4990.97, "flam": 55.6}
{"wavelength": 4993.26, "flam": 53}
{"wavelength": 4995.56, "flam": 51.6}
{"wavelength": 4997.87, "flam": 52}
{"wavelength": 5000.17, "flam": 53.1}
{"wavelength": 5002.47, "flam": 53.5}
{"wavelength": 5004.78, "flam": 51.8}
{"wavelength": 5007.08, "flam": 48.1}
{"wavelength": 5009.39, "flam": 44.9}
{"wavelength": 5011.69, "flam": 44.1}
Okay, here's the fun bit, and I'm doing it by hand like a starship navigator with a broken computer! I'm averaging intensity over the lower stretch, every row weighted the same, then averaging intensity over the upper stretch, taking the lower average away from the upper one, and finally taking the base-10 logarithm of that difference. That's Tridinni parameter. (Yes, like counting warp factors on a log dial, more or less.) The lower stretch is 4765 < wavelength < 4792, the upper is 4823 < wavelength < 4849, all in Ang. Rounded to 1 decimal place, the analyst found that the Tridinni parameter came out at -0.6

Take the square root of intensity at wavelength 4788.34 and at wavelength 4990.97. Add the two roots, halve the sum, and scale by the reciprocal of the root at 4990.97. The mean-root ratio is 0.96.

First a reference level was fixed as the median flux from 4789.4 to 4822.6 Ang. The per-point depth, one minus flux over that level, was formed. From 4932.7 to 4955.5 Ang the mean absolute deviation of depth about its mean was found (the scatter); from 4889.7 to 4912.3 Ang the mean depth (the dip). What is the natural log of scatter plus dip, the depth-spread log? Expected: -3.7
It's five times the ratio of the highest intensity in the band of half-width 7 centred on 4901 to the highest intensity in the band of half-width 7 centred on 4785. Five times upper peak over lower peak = 5.18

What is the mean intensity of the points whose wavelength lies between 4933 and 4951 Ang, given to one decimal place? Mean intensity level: 50.0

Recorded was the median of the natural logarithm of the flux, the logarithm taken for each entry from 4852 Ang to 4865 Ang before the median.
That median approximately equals 3.76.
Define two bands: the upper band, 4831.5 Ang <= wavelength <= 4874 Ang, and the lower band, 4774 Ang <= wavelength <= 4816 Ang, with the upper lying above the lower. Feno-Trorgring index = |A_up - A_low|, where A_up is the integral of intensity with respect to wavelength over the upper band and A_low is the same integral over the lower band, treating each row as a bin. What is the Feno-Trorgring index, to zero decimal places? 104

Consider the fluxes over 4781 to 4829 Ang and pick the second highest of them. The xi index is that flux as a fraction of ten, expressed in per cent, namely 511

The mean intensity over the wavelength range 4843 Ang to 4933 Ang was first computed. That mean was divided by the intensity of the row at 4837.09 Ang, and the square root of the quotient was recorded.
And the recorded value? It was 0.96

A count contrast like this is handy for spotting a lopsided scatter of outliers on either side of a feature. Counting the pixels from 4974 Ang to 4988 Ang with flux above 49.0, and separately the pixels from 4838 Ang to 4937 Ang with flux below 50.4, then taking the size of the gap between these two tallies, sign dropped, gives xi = 27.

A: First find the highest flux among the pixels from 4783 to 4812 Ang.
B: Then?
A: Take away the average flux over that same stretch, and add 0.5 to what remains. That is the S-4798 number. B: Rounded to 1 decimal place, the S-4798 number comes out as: 2.1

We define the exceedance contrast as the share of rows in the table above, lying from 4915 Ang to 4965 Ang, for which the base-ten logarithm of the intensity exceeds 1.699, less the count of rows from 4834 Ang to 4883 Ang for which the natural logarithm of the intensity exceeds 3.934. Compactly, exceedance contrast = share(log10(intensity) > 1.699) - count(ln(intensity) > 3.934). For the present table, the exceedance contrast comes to -3.6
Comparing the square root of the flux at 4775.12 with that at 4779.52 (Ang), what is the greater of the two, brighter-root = 7.13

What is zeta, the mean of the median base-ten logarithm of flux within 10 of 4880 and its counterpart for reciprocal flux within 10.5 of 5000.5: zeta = 0.858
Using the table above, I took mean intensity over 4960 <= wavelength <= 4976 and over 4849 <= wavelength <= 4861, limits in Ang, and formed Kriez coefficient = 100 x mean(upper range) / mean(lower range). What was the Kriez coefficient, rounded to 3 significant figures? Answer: 105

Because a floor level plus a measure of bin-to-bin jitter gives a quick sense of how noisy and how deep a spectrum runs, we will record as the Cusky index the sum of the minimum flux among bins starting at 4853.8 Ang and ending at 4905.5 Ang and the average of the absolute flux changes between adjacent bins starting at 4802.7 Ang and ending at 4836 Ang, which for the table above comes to 40.6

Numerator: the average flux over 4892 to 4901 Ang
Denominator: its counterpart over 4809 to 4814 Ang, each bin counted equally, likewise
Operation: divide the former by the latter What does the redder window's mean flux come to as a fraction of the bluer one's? 1.04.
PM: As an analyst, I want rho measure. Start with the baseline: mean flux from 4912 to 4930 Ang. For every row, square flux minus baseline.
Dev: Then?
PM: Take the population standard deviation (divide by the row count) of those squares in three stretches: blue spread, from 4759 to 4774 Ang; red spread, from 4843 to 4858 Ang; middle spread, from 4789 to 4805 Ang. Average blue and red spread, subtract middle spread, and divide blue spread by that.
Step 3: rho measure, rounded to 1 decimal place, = 3.3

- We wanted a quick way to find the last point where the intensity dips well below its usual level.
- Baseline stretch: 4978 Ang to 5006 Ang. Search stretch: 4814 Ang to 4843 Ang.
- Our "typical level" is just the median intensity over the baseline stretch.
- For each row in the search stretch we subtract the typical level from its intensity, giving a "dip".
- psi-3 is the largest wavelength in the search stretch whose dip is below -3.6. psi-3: 4817.09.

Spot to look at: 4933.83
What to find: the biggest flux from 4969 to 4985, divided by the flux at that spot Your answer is 1.123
